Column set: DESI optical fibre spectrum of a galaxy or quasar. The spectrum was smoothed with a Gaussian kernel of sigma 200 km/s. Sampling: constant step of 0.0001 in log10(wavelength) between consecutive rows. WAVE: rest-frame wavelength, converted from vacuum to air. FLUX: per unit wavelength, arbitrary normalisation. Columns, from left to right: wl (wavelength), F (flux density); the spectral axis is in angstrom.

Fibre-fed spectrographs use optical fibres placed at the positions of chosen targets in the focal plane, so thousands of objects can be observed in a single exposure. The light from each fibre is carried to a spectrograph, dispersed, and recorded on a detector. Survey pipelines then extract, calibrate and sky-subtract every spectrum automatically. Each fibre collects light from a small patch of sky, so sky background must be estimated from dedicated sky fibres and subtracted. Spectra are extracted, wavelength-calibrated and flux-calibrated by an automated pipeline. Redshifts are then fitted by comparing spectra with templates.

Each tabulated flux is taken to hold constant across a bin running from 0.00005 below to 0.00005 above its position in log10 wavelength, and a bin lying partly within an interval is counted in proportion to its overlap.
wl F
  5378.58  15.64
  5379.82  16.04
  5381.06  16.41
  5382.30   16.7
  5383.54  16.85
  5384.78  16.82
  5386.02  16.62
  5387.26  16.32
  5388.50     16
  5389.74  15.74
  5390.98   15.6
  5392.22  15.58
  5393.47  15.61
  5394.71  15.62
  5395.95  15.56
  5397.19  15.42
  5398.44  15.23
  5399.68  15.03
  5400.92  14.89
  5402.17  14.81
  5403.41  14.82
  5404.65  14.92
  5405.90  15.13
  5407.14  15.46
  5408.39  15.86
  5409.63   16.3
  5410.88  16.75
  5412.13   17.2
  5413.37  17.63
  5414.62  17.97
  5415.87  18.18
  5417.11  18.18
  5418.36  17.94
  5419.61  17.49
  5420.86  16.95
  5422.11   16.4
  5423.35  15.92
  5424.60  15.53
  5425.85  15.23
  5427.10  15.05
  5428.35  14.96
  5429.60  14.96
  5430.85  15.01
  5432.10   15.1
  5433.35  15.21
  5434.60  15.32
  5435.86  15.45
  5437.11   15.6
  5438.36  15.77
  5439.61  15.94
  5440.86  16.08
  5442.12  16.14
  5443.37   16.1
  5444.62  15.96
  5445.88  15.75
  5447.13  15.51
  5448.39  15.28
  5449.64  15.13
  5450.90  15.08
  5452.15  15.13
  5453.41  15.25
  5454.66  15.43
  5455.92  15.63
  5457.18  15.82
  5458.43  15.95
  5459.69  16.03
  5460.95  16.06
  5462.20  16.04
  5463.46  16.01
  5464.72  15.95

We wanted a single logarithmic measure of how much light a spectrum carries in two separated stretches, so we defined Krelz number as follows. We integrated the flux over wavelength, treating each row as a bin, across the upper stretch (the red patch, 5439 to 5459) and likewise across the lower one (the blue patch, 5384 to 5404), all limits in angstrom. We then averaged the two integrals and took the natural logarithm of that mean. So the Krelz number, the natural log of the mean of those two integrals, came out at 5.74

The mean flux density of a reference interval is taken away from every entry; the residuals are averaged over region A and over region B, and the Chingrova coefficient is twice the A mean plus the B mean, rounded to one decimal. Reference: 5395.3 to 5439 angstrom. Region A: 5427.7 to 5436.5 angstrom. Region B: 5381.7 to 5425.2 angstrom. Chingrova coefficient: -1.3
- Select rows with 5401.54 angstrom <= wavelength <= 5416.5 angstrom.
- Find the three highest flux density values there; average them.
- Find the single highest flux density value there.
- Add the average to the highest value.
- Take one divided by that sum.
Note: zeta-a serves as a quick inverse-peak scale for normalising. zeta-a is 0.028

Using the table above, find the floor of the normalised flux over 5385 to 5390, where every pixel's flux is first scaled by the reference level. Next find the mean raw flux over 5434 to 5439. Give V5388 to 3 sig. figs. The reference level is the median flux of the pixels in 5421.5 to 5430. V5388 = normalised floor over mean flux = 0.0665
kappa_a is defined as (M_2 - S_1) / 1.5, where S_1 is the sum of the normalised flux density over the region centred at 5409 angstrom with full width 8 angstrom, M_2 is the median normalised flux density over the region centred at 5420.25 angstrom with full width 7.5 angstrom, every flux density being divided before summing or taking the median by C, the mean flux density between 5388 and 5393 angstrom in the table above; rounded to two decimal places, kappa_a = -3.37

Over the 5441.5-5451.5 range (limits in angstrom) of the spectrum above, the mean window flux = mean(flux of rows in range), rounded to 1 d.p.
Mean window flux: 15.6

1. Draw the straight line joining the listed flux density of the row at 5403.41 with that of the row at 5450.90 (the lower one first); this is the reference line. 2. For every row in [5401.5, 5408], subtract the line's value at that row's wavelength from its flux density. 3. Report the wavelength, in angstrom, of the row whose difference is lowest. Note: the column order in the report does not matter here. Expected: 5402.17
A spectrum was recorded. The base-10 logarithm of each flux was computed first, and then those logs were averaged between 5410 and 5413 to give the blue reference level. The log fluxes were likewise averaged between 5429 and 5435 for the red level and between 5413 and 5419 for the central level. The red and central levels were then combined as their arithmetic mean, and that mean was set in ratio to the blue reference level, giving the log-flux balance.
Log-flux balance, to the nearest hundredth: 0.99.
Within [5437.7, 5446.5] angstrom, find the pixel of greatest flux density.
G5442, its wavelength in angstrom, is 5442.12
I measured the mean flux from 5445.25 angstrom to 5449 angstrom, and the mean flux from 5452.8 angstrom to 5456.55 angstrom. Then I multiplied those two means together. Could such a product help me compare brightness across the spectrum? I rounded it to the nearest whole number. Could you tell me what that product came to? 239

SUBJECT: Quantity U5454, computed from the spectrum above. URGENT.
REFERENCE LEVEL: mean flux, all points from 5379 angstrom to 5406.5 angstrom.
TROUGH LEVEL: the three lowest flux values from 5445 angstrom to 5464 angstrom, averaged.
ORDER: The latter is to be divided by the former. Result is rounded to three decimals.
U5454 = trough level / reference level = 0.962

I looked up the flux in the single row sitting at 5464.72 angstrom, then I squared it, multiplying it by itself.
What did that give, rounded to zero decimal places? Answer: 254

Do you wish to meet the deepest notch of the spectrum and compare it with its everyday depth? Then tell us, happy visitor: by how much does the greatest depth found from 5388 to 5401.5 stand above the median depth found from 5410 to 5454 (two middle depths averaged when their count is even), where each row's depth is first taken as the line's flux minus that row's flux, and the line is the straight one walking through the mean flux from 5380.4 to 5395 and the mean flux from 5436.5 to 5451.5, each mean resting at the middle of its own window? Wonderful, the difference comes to 1.19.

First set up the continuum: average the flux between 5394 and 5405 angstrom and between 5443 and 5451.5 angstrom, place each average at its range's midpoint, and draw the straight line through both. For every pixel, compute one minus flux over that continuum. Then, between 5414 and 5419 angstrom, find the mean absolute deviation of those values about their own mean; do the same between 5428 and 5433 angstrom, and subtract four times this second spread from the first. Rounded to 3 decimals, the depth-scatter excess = -0.003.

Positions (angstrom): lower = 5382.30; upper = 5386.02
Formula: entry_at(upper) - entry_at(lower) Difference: -0.08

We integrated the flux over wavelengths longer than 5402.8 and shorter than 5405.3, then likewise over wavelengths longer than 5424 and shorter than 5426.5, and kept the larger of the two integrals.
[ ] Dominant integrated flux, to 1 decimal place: 38.4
